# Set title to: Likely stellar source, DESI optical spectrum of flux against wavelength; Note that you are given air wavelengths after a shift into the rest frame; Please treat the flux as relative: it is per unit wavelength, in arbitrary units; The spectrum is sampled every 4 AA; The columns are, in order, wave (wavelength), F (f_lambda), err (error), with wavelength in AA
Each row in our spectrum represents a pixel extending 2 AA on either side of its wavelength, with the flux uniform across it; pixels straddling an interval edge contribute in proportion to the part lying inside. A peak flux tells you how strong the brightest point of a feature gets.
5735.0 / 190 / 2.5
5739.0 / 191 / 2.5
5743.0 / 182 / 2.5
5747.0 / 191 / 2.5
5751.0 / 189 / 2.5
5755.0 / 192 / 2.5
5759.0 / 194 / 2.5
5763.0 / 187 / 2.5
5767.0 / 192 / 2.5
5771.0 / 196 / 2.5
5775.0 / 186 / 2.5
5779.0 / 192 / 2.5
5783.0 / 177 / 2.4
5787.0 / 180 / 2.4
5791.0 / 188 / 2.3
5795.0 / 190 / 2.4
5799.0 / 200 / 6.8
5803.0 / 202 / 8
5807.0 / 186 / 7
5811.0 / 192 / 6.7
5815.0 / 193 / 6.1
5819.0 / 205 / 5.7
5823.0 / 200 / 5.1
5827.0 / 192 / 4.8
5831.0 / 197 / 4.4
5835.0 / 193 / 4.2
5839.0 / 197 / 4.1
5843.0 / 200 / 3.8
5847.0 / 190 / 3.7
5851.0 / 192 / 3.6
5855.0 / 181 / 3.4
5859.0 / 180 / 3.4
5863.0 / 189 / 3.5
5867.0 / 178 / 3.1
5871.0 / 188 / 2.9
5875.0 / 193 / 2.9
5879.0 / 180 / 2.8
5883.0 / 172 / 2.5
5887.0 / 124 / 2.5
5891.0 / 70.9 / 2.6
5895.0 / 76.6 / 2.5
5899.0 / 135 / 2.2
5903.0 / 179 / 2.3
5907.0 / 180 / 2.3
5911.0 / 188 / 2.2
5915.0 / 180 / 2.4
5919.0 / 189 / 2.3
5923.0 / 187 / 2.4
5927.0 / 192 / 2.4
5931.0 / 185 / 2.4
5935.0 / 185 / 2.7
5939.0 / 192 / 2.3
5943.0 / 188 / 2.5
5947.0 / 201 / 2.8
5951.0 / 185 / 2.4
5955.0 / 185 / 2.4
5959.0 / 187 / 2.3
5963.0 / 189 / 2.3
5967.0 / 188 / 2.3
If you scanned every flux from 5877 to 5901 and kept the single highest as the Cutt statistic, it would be 180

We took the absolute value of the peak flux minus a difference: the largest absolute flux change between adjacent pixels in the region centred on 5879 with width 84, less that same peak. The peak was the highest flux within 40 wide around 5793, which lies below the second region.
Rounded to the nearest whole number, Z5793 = 346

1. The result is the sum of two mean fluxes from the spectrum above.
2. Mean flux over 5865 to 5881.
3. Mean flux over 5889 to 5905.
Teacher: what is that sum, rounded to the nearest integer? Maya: 300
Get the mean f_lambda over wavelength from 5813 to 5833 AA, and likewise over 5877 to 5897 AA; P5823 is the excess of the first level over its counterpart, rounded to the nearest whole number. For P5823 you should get 73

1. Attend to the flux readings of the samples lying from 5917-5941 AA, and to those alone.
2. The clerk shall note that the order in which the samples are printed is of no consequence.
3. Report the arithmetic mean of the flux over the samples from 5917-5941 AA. 188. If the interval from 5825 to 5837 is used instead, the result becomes 194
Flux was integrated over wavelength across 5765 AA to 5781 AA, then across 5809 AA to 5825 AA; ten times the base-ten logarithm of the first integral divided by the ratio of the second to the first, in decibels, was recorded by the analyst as 34.7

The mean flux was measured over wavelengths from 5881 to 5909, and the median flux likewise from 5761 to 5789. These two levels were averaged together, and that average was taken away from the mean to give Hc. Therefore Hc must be -27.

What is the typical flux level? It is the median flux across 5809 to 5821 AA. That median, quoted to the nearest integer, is 193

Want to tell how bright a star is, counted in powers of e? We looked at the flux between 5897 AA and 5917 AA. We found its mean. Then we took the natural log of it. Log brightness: 5.150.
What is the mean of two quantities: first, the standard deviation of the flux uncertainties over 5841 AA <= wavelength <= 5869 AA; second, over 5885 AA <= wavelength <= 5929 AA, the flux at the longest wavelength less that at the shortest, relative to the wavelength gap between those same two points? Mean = 1.0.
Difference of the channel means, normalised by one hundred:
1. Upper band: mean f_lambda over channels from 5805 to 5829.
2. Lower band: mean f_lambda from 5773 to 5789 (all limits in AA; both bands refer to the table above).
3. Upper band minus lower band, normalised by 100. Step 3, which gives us 0.11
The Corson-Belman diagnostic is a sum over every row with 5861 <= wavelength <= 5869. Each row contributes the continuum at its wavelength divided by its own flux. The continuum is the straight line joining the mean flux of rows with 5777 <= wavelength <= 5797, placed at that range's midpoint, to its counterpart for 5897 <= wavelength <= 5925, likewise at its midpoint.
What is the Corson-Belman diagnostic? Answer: 1.96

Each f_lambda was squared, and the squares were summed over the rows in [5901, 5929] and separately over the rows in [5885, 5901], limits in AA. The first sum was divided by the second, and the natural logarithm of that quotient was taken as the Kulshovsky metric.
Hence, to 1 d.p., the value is 1.7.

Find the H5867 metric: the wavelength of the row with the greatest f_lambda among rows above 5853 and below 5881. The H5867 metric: 5875.0 AA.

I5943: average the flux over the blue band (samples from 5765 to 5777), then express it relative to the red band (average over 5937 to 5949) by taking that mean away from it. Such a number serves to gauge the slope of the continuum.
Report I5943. -2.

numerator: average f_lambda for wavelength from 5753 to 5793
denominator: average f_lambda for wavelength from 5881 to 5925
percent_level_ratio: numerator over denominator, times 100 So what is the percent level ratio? 123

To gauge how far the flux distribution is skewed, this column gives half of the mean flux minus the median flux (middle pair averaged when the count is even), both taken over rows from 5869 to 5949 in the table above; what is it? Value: -7.9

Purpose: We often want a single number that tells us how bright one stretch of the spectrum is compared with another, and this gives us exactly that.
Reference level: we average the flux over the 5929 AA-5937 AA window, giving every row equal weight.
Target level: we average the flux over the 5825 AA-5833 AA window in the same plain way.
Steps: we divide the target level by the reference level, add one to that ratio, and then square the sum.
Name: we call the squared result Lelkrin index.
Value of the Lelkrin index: 4.21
